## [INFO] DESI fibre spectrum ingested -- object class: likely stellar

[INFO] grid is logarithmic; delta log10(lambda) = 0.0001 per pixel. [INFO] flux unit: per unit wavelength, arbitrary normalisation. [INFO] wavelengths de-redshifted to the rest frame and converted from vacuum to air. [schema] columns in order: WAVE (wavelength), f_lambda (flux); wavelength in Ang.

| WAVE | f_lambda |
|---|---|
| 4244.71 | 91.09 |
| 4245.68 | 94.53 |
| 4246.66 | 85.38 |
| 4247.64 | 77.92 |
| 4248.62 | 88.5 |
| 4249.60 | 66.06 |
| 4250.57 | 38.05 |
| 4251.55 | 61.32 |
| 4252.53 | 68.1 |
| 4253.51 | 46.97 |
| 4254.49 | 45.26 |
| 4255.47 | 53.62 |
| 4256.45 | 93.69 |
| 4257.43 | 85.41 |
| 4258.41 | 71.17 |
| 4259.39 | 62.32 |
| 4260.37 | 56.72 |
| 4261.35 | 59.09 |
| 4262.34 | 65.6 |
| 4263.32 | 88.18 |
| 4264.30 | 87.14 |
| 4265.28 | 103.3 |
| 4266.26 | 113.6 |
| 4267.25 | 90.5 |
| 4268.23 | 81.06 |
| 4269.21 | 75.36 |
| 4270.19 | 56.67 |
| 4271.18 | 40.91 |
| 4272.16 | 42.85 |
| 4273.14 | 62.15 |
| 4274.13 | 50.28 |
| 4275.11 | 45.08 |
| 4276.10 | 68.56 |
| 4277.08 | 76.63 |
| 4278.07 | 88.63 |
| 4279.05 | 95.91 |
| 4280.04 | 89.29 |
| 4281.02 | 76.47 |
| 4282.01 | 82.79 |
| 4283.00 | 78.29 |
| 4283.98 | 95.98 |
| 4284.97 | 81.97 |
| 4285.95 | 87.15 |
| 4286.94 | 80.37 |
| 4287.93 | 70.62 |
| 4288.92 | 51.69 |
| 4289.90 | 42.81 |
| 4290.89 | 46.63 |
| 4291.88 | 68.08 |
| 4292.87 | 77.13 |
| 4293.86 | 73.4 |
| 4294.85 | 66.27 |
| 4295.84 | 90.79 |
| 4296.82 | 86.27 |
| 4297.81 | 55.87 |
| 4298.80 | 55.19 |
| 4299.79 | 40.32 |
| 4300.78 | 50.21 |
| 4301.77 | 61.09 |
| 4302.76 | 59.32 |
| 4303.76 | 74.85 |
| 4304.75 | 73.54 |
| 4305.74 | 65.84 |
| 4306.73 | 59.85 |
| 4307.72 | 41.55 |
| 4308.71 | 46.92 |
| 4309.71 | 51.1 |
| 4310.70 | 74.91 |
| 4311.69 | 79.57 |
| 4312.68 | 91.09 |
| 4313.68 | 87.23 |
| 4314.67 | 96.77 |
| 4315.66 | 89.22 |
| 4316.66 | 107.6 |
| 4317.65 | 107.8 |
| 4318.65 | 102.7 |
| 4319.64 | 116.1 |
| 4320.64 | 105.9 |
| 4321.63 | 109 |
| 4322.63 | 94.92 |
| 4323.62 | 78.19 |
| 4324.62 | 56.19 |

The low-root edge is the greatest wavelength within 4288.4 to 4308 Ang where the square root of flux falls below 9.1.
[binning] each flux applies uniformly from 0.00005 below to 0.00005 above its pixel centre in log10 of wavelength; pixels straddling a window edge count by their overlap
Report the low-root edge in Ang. 4307.72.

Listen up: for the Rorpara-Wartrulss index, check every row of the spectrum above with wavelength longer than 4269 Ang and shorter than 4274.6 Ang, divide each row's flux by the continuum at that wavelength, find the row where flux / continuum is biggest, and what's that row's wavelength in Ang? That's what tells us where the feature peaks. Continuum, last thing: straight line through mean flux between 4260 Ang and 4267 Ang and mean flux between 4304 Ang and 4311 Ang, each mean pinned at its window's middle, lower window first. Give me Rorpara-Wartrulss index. 4269.21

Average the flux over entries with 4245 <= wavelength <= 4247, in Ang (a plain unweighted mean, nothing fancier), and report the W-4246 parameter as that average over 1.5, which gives 60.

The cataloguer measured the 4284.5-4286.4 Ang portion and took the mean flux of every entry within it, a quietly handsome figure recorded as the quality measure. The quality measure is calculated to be 85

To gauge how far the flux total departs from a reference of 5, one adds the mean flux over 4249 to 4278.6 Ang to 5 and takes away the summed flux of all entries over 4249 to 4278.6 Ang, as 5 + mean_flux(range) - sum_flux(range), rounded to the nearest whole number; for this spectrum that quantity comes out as -1971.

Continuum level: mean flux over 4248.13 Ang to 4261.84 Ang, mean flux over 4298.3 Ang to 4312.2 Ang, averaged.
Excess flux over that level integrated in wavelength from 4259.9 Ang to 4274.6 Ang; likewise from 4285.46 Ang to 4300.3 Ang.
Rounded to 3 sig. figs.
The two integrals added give 208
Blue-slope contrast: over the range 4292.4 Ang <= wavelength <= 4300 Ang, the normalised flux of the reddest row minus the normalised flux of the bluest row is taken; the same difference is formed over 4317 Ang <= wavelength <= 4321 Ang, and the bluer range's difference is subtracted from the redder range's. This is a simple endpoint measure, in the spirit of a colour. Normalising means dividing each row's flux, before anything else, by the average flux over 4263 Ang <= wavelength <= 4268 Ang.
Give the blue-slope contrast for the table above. 0.36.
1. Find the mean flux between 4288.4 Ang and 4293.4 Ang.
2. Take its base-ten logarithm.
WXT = 1.76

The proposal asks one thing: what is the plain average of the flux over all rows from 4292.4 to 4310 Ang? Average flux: 63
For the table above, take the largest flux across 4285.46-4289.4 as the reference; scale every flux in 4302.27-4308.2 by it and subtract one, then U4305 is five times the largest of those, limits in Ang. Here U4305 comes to -0.7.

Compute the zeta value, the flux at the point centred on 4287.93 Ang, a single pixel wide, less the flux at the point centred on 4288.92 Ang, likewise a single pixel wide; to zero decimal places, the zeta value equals 19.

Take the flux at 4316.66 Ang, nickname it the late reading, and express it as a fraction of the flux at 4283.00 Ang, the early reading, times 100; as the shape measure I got 137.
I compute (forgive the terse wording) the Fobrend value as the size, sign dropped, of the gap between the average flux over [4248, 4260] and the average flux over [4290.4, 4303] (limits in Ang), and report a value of 1.1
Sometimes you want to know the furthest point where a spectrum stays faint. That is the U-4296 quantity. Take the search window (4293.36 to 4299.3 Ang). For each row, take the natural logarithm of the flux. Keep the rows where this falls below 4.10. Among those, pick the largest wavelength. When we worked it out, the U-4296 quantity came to 4298.80 Ang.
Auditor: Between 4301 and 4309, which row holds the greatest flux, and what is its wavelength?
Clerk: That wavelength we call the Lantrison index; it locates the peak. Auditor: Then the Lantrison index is 4303.76 Ang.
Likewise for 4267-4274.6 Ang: 4267.25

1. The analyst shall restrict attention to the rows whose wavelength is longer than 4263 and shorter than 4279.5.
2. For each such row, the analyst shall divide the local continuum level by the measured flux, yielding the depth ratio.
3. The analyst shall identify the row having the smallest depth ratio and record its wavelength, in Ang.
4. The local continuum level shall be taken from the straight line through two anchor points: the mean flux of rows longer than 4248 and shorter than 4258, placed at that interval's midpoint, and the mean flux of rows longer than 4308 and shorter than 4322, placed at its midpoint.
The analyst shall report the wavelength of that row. 4266.26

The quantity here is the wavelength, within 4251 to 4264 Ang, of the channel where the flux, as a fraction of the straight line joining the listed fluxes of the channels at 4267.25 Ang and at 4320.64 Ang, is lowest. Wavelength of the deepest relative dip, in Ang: 4254.49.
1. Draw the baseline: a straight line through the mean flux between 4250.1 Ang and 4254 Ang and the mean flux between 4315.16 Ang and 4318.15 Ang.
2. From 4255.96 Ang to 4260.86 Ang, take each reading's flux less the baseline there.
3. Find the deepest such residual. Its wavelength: 4260.37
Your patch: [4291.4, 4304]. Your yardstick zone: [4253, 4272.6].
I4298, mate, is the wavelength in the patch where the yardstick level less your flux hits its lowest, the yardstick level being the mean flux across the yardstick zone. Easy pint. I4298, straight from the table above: 4295.84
